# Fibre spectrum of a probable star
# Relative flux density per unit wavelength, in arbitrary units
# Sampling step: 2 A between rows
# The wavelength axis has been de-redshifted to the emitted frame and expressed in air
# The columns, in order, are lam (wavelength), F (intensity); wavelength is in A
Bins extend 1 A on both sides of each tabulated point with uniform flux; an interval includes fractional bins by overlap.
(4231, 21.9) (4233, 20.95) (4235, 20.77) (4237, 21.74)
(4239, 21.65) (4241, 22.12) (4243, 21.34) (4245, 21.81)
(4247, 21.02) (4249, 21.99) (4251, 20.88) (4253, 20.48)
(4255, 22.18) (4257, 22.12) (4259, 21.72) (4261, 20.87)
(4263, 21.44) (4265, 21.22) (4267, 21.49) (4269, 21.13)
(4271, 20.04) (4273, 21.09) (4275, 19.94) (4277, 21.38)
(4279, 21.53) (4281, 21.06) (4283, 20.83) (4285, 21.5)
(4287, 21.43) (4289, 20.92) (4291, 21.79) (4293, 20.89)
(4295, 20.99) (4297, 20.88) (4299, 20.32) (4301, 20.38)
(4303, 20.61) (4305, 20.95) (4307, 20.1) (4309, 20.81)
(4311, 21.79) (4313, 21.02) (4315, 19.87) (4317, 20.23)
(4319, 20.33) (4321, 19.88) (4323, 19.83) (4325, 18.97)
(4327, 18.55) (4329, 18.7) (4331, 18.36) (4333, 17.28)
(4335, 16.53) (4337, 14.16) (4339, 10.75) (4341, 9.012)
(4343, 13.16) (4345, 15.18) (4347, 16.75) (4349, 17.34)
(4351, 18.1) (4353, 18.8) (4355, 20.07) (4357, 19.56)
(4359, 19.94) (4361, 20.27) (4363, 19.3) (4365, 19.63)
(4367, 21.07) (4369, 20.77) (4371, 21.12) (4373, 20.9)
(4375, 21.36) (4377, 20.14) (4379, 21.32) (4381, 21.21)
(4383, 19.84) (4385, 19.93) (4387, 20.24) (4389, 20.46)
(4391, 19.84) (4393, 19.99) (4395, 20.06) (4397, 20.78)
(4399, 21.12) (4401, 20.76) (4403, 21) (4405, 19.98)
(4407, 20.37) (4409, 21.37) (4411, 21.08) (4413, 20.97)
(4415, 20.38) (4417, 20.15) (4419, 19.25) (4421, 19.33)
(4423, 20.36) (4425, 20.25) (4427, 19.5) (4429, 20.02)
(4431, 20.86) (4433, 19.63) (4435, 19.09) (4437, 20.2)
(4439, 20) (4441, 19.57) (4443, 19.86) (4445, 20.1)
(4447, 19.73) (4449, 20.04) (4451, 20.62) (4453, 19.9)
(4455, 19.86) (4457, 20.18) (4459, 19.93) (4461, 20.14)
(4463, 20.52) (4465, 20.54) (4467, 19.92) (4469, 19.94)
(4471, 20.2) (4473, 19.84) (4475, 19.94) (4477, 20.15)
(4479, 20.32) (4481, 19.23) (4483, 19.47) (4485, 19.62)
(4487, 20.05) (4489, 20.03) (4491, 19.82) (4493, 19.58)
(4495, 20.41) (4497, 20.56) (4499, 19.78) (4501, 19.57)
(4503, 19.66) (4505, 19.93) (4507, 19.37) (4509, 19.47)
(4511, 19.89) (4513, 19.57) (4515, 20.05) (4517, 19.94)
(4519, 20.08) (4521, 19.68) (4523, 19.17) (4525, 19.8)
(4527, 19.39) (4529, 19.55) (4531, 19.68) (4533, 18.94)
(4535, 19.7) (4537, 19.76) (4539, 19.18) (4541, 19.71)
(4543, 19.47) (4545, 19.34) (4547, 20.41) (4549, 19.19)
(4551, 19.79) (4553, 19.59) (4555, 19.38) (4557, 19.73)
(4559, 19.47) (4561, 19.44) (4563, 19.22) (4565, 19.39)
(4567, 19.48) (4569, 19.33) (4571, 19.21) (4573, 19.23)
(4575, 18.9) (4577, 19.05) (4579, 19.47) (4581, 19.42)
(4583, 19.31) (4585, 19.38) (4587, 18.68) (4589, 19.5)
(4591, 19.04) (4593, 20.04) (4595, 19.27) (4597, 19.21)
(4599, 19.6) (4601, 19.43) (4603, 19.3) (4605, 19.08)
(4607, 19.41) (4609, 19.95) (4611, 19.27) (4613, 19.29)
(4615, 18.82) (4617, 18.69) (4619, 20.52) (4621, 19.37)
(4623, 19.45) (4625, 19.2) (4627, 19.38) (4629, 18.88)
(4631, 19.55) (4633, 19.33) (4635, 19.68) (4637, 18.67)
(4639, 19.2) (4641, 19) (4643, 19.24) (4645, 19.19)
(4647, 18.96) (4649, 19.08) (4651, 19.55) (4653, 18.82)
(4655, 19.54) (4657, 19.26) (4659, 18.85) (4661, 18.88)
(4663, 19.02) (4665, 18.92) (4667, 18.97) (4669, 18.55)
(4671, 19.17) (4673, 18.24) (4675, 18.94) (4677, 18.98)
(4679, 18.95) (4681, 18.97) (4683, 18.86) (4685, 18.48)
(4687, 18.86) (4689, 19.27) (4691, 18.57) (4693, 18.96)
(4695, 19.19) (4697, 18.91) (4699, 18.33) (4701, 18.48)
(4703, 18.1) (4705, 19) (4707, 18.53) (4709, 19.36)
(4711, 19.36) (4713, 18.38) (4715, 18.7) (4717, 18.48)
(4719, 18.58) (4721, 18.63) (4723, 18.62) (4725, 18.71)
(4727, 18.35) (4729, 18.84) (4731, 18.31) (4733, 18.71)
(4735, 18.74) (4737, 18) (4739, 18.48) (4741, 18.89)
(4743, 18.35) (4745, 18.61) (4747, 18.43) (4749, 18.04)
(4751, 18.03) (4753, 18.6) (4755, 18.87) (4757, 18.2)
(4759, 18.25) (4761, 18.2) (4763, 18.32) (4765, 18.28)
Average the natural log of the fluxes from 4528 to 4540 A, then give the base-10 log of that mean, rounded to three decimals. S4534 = 0.473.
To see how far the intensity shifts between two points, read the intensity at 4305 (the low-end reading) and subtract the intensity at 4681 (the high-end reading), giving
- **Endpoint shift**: 2.0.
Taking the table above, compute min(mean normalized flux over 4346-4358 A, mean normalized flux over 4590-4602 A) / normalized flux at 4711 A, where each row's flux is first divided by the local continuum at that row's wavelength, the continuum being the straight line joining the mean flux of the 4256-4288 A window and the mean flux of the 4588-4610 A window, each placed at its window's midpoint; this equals 0.86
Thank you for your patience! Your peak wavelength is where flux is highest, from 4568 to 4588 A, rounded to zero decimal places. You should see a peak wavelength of 4579 A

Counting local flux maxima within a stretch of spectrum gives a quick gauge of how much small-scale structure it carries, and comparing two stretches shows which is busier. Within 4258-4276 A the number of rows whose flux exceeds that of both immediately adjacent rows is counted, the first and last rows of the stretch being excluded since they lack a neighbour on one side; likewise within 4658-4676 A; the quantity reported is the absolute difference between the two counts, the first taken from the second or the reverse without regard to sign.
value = 0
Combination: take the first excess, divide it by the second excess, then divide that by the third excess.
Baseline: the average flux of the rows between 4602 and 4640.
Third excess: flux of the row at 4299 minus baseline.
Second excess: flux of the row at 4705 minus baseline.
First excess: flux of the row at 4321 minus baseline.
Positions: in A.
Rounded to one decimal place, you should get -1.8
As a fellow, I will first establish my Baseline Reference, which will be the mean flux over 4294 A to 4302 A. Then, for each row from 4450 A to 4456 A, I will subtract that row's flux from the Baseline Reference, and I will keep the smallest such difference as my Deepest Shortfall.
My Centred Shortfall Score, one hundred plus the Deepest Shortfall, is 100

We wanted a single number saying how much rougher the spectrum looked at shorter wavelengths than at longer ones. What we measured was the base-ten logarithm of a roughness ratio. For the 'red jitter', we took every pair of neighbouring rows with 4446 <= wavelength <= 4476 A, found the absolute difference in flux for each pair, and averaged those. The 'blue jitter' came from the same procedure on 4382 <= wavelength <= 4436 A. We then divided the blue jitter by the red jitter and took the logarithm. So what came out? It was 0.21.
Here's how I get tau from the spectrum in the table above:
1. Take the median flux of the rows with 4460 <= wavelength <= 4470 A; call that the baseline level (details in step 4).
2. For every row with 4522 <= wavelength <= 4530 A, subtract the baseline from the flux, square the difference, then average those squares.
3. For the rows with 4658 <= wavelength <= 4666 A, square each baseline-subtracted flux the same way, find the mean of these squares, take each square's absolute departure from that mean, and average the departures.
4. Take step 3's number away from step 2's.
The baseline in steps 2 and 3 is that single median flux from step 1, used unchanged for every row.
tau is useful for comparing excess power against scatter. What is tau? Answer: 0.36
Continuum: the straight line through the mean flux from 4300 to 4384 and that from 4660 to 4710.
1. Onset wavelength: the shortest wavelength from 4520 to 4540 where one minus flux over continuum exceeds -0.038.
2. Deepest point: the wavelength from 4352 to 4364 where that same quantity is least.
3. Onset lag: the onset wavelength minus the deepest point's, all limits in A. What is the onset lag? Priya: 162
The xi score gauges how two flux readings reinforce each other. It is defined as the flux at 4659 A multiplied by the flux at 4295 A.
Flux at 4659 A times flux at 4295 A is 396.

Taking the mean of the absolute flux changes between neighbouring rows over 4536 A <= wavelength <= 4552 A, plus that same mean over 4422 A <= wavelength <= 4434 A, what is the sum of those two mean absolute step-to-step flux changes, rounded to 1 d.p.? 1.3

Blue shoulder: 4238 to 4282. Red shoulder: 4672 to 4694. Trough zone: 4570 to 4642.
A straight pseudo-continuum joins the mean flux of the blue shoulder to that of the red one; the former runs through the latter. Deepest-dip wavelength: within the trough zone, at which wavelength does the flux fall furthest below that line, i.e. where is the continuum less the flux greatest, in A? 4587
